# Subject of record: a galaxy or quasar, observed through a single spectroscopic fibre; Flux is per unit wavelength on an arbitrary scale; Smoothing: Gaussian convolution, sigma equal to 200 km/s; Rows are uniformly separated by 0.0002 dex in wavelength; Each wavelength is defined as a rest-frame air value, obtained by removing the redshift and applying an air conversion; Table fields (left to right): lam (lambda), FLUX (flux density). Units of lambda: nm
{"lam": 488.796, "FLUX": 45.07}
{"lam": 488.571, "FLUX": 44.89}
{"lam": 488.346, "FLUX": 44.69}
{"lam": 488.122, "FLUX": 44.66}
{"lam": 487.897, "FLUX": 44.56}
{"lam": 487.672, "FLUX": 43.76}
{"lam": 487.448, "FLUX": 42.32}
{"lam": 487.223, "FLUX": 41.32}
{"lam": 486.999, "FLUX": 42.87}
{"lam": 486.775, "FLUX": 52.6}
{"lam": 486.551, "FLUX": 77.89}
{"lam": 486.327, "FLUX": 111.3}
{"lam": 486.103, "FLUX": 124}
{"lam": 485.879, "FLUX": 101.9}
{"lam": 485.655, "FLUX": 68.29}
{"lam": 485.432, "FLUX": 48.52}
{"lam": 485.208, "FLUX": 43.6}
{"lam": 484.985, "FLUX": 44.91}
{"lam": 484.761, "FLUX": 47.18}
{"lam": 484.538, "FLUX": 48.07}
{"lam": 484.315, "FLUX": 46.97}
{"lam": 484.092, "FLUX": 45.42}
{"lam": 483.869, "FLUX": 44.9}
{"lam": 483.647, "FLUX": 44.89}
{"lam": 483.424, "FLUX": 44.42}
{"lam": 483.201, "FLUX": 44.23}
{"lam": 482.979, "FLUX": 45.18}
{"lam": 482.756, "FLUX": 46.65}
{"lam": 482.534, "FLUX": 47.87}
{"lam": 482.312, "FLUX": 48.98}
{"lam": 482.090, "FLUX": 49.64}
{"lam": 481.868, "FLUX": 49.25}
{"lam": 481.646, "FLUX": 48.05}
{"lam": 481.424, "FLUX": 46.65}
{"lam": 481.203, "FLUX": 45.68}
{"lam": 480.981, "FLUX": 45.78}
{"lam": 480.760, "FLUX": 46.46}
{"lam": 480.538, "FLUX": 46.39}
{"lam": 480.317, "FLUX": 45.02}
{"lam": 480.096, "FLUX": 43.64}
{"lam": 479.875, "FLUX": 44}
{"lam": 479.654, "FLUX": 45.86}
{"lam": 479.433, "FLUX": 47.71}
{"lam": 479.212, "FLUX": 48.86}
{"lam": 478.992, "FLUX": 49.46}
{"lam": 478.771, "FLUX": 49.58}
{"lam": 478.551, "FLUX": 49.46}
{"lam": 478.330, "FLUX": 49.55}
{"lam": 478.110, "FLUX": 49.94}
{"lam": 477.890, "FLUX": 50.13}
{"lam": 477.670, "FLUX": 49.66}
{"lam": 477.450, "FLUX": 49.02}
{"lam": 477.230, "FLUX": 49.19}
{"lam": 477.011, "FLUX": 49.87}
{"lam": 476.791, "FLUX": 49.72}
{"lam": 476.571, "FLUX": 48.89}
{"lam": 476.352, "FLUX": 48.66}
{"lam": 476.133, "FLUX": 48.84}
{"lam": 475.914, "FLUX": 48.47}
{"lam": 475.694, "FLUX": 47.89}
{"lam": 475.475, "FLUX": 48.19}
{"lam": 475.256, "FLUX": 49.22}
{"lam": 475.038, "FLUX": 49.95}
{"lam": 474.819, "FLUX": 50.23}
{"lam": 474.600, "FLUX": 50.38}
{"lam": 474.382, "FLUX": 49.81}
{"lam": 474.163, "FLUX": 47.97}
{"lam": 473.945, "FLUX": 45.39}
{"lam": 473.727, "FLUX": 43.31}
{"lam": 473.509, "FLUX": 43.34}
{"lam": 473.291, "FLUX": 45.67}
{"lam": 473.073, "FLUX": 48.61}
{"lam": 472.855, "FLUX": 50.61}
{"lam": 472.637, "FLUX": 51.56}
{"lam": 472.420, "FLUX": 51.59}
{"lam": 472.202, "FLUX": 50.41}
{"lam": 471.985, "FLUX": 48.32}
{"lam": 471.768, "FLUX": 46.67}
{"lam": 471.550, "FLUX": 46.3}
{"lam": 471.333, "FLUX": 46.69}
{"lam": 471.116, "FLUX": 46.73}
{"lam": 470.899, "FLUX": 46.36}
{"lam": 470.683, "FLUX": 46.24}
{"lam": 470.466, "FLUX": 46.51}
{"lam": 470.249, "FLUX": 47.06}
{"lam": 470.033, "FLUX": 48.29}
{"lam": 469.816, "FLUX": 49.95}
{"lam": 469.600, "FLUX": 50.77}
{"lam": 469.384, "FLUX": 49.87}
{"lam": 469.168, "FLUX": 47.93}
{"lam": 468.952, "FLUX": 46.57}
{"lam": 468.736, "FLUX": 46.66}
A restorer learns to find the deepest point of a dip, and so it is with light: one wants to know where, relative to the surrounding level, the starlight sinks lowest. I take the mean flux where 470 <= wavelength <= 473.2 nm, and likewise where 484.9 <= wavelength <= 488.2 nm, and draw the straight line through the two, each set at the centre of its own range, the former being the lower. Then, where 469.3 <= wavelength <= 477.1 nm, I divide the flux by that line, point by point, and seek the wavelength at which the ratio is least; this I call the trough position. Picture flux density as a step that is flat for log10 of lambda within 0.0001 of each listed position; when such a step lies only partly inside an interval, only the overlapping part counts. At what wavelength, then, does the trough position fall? 473.727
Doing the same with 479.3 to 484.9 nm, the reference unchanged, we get 483.201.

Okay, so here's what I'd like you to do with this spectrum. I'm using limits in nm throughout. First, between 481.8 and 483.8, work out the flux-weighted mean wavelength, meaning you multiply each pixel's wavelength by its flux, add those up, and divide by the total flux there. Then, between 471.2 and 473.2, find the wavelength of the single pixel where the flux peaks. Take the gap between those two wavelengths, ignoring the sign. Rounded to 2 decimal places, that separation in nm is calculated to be 10.31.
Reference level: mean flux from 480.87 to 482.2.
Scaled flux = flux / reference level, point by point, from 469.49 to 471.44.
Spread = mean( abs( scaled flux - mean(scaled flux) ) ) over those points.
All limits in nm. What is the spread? 0.029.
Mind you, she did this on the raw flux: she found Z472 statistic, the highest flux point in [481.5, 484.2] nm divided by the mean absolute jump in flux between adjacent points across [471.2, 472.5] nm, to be 44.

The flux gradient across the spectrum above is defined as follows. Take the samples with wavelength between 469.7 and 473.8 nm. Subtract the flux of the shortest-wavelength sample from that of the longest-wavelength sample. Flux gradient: -7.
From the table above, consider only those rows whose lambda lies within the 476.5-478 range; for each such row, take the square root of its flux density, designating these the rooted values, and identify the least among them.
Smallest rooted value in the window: 6.99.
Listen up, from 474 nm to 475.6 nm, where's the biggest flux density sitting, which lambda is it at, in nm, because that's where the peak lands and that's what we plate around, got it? 474.600 nm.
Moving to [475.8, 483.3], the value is 477.890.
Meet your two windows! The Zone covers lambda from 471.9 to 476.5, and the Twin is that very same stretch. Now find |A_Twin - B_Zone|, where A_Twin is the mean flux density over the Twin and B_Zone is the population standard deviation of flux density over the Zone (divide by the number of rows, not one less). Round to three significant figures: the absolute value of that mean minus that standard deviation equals 46.2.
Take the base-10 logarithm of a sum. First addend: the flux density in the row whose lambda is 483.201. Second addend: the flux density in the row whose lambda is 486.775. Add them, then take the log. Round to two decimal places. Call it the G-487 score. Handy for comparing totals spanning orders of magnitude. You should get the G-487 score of 1.99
